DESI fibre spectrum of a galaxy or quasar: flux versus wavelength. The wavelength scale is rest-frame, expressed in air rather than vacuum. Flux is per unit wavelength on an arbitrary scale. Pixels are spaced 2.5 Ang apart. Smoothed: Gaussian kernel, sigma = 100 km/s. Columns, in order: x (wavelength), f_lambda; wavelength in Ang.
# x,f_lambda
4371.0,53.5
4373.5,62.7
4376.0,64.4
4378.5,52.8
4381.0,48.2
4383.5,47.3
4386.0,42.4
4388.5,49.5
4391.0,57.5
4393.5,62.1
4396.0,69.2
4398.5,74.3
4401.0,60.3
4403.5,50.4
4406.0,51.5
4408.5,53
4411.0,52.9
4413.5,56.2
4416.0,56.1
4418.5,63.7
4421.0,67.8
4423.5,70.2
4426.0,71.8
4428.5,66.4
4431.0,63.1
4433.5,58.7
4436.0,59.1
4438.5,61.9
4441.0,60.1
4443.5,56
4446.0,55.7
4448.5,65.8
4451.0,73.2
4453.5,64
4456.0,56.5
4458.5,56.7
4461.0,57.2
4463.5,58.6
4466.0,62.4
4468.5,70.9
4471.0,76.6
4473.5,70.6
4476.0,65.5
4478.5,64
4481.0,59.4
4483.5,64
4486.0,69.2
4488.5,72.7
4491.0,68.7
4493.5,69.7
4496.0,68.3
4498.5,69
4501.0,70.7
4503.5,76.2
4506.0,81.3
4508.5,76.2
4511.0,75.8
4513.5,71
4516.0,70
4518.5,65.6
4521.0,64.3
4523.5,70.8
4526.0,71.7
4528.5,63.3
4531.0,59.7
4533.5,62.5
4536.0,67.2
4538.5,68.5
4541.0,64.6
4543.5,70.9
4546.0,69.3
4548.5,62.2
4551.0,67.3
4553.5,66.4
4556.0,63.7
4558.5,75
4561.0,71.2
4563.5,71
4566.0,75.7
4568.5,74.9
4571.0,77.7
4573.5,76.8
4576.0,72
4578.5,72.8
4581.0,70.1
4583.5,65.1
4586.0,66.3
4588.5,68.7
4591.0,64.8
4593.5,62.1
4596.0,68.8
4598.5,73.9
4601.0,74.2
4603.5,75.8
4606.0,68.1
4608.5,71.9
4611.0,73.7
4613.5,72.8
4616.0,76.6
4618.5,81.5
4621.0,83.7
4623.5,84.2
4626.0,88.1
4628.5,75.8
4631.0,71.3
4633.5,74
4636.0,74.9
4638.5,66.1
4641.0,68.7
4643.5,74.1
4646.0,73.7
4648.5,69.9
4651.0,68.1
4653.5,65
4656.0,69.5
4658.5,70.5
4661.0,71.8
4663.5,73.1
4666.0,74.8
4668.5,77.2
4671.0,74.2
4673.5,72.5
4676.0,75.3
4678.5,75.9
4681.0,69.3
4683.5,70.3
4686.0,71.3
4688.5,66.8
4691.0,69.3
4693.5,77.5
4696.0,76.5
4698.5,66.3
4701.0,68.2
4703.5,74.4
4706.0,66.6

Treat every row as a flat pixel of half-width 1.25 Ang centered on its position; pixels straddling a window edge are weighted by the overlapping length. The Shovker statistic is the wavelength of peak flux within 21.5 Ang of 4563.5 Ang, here 4571.0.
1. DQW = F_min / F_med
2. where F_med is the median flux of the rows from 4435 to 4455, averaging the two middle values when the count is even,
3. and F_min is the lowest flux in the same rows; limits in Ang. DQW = 0.91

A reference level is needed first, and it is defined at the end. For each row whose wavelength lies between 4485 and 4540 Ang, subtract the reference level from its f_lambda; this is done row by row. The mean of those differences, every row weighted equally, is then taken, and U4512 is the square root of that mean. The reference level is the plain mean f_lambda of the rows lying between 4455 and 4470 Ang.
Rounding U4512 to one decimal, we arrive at 3.0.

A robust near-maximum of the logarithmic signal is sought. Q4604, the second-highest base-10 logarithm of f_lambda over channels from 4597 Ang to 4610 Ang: 1.87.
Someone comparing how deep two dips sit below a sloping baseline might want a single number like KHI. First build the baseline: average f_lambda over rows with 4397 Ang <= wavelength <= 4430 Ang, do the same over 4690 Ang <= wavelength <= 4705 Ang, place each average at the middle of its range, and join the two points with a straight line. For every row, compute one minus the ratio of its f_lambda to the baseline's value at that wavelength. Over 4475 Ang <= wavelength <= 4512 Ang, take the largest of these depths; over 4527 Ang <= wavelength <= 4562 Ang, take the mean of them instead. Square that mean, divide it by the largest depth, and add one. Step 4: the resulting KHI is 1.00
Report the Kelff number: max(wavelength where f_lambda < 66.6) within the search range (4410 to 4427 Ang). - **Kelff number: 4418.5 Ang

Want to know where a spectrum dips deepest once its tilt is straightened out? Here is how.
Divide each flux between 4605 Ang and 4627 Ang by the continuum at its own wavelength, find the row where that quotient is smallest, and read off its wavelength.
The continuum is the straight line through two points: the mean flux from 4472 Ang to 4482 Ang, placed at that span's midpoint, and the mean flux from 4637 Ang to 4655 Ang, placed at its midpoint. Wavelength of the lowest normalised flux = 4606.0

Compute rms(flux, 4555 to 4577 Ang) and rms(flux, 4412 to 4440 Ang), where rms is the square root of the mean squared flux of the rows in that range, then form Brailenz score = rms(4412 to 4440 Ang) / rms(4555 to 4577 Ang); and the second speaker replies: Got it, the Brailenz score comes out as 0.866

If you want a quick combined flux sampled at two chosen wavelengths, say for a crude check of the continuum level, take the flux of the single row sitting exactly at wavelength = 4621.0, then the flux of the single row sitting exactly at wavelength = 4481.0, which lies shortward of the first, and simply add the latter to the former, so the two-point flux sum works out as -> 143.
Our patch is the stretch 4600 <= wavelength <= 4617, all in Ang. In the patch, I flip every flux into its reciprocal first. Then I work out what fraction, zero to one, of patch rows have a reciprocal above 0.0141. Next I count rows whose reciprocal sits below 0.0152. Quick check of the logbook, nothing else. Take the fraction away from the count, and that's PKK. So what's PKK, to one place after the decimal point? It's 6.9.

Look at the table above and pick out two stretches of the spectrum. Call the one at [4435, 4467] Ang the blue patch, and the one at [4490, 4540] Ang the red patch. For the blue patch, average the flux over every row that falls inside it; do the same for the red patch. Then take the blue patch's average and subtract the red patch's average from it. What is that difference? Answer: -9.0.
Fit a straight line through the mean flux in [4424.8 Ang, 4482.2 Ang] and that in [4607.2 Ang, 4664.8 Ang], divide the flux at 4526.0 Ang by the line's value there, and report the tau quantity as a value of 1.06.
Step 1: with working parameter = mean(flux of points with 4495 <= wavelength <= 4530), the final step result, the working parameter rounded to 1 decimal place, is 71.0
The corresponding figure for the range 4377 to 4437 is 58.5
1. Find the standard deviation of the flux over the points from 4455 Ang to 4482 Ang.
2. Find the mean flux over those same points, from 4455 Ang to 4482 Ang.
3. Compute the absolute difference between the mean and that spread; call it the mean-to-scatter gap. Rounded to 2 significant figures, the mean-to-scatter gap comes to 57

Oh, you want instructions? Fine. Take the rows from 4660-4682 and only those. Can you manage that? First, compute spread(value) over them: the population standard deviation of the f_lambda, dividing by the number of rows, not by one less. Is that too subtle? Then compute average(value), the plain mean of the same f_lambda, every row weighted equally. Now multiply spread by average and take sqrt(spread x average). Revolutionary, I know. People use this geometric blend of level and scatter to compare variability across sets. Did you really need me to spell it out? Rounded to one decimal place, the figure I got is 12.9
